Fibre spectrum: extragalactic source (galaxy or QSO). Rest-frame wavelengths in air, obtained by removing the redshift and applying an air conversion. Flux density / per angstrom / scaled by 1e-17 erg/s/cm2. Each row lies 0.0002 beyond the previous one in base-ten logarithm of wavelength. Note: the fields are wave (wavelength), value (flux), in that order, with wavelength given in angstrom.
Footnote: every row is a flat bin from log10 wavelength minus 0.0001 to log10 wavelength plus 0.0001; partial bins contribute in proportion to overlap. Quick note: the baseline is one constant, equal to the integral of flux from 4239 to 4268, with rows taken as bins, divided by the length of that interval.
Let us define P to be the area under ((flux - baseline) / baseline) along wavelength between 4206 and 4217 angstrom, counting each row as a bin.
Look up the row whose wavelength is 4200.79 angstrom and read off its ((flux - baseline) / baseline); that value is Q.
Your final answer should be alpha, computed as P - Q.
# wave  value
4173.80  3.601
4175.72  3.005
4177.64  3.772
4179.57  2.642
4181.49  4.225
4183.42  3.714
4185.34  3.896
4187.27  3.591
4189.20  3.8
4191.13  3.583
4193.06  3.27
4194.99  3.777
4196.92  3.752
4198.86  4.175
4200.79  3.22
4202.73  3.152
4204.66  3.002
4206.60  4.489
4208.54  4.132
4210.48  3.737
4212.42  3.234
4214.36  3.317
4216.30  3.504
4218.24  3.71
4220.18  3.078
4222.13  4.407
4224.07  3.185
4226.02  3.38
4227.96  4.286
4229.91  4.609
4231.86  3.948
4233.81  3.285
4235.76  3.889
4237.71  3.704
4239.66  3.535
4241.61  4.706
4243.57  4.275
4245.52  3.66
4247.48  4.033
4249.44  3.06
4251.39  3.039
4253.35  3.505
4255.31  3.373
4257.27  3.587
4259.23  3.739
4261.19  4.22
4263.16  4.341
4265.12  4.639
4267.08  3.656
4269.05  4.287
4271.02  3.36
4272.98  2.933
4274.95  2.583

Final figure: -0.17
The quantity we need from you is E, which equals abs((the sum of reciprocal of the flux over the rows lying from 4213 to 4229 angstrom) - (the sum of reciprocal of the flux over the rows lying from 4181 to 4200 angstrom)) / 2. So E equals 0.20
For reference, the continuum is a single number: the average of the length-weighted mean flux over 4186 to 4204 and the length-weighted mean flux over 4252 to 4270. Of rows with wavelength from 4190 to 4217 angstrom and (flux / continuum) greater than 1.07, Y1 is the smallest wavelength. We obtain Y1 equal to 4198.86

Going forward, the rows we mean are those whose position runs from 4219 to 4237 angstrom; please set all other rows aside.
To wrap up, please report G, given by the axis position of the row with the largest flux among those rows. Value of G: 4229.91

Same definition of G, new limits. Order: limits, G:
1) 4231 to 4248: 4241.61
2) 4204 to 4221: 4206.60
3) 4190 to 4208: 4206.60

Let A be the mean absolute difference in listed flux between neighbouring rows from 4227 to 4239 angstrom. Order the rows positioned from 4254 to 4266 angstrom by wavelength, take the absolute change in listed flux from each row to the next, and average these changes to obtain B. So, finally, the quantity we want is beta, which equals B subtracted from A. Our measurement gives 0.2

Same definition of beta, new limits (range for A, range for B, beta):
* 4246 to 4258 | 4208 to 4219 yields 0.1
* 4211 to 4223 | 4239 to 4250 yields -0.2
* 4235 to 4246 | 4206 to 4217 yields 0.2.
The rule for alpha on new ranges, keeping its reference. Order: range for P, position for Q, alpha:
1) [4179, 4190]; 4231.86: -0.46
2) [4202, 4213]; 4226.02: -0.40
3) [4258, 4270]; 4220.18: 1.16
